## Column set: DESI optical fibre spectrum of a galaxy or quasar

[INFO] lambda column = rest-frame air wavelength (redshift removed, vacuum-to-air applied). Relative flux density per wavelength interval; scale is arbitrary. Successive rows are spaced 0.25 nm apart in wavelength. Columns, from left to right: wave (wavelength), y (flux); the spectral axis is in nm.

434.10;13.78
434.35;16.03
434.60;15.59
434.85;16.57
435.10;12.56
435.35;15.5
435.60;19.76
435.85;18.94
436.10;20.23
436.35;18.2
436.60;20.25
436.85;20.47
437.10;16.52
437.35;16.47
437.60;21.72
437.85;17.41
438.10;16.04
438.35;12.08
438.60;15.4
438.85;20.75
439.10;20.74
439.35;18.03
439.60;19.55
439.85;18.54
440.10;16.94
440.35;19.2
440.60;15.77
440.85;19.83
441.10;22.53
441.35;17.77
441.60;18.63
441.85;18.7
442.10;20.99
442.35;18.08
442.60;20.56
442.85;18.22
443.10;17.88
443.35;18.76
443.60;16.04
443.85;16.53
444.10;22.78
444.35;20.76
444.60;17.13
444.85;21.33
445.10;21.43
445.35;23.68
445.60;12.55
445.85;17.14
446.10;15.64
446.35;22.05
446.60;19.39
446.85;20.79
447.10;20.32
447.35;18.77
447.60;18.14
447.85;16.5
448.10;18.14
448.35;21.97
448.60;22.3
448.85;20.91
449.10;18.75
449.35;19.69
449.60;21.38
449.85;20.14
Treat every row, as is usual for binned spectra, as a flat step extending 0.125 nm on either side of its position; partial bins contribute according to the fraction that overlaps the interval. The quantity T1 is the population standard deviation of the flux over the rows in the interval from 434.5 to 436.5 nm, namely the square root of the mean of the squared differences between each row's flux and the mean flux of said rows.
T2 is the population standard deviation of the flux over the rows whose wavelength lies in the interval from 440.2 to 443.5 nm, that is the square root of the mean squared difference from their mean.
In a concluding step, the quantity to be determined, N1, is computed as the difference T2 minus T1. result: -0.80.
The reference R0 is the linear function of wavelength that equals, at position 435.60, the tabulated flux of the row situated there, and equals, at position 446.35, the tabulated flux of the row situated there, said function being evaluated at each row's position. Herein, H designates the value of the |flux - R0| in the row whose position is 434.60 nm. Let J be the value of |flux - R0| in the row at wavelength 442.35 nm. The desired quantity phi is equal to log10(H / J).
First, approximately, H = 4.0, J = 3.1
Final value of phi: 0.1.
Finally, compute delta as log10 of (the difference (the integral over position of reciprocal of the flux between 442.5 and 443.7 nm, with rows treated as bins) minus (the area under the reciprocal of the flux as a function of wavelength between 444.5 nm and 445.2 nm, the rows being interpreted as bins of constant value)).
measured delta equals -1.51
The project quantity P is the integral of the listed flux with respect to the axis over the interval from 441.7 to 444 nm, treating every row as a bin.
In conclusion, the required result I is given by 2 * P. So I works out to 85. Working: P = 42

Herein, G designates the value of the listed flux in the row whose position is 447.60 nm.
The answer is 18.14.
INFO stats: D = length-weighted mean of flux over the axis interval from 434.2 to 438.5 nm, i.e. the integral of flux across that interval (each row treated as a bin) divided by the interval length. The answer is 17.3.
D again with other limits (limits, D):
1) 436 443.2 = 18.5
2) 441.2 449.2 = 19.2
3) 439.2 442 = 18.7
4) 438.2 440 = 17.8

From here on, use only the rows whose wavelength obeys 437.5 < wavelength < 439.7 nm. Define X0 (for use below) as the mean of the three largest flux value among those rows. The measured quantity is 21.1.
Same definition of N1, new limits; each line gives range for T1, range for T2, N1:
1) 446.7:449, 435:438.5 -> 0.97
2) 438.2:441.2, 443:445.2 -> -0.43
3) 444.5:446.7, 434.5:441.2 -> -0.81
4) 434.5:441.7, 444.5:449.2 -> 0.21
